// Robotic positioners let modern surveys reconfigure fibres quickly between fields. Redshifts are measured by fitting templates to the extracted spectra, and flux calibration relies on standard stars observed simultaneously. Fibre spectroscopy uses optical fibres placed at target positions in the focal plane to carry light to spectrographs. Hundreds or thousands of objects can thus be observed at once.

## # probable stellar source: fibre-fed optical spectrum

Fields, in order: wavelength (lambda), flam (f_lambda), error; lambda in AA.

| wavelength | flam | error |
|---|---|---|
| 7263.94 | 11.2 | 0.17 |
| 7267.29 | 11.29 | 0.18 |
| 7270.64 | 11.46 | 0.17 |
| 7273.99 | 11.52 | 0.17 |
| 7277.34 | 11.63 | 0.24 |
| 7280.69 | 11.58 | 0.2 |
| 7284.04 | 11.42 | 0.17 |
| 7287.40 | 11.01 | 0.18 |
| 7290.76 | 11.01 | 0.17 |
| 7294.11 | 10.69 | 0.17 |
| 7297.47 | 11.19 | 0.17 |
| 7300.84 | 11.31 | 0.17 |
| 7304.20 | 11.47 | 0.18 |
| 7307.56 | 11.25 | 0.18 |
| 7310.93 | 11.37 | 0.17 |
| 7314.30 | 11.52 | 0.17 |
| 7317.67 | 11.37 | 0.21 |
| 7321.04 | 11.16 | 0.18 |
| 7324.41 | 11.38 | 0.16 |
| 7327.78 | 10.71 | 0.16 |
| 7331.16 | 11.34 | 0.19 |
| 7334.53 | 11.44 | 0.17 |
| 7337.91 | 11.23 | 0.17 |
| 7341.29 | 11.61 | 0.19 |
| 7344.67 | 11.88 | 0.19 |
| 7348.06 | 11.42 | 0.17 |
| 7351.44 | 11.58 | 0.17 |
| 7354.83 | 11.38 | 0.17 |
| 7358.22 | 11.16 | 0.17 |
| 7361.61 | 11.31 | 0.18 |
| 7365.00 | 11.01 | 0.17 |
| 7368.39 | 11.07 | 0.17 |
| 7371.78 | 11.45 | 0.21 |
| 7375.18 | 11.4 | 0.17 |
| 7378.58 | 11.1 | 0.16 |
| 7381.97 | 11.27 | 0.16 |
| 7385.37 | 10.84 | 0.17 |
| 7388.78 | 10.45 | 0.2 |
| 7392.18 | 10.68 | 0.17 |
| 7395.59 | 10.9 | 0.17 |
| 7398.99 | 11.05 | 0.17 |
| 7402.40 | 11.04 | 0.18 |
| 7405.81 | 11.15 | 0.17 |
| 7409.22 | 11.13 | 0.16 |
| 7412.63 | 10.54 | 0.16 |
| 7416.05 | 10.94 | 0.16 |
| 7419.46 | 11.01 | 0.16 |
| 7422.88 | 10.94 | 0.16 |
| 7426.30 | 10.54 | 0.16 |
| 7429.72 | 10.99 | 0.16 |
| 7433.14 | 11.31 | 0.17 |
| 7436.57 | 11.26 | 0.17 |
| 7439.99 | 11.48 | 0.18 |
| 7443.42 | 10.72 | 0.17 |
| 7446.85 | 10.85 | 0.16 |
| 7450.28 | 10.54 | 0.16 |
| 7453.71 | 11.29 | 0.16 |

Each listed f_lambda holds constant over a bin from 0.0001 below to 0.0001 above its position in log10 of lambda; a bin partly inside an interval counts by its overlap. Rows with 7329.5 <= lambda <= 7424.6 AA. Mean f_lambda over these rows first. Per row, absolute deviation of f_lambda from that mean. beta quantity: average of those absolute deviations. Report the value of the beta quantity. 0.25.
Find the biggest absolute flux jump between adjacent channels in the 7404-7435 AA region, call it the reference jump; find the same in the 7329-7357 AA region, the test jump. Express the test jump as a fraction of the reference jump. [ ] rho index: 0.78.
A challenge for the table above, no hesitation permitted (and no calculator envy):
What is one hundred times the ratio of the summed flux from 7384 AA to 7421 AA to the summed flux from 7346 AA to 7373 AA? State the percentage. 132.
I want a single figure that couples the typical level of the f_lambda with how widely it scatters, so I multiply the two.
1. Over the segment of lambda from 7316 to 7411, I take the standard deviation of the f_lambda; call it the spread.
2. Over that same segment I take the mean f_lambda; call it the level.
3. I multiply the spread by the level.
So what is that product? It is 3.4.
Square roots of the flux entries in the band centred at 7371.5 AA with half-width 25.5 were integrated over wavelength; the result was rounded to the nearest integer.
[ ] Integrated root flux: 170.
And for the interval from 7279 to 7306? 90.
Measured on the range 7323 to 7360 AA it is 125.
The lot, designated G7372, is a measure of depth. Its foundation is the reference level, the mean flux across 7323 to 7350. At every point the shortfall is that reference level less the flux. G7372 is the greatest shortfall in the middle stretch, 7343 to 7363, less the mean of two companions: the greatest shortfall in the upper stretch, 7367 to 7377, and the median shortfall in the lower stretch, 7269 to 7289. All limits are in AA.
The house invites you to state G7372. 0.12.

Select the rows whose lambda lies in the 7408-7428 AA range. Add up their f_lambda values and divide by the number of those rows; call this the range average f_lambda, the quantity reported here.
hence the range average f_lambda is 10.8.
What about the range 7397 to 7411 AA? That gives 11.1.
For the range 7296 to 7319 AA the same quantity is 11.4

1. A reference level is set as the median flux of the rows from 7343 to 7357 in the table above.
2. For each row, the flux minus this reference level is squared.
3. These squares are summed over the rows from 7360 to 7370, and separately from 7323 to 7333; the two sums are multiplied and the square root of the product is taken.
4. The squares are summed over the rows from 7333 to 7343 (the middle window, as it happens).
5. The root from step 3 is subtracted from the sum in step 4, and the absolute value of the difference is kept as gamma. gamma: 0.46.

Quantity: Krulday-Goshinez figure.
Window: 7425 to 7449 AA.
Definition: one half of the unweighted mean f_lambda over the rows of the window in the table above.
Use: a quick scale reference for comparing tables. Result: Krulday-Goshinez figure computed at 5.51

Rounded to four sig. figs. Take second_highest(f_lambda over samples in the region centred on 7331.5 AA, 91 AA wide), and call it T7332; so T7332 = 11.61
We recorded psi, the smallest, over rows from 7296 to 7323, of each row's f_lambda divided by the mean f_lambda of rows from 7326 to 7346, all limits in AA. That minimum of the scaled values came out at 0.982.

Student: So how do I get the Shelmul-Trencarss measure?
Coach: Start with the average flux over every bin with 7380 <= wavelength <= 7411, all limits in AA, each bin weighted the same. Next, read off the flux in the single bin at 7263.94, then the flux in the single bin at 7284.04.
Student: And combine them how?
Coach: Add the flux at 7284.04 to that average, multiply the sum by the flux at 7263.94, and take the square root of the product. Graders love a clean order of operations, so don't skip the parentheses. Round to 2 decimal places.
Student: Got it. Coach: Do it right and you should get 15.83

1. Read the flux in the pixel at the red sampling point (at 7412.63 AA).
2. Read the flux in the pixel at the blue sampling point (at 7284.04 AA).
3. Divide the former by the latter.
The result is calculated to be 0.92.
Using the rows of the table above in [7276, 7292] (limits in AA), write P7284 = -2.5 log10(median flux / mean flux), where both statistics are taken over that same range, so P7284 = -0.009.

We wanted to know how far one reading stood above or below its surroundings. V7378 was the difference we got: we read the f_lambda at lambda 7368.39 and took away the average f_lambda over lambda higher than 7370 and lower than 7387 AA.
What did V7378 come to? -0.1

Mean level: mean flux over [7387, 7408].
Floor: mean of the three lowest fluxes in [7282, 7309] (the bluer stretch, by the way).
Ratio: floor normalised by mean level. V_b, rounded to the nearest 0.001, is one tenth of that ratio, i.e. 0.100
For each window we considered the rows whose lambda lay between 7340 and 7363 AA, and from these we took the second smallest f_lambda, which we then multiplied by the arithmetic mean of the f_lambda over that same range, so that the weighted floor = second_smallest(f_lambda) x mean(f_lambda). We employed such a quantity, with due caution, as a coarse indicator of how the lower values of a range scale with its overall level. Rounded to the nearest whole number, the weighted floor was 130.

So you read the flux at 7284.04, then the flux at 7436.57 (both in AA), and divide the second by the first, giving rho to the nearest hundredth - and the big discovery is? 0.99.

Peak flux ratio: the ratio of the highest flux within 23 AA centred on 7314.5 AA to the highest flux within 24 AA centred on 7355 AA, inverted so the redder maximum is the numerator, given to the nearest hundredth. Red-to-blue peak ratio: 1.03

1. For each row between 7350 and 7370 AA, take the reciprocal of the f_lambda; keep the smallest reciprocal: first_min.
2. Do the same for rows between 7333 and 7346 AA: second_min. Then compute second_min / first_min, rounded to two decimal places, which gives 0.97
